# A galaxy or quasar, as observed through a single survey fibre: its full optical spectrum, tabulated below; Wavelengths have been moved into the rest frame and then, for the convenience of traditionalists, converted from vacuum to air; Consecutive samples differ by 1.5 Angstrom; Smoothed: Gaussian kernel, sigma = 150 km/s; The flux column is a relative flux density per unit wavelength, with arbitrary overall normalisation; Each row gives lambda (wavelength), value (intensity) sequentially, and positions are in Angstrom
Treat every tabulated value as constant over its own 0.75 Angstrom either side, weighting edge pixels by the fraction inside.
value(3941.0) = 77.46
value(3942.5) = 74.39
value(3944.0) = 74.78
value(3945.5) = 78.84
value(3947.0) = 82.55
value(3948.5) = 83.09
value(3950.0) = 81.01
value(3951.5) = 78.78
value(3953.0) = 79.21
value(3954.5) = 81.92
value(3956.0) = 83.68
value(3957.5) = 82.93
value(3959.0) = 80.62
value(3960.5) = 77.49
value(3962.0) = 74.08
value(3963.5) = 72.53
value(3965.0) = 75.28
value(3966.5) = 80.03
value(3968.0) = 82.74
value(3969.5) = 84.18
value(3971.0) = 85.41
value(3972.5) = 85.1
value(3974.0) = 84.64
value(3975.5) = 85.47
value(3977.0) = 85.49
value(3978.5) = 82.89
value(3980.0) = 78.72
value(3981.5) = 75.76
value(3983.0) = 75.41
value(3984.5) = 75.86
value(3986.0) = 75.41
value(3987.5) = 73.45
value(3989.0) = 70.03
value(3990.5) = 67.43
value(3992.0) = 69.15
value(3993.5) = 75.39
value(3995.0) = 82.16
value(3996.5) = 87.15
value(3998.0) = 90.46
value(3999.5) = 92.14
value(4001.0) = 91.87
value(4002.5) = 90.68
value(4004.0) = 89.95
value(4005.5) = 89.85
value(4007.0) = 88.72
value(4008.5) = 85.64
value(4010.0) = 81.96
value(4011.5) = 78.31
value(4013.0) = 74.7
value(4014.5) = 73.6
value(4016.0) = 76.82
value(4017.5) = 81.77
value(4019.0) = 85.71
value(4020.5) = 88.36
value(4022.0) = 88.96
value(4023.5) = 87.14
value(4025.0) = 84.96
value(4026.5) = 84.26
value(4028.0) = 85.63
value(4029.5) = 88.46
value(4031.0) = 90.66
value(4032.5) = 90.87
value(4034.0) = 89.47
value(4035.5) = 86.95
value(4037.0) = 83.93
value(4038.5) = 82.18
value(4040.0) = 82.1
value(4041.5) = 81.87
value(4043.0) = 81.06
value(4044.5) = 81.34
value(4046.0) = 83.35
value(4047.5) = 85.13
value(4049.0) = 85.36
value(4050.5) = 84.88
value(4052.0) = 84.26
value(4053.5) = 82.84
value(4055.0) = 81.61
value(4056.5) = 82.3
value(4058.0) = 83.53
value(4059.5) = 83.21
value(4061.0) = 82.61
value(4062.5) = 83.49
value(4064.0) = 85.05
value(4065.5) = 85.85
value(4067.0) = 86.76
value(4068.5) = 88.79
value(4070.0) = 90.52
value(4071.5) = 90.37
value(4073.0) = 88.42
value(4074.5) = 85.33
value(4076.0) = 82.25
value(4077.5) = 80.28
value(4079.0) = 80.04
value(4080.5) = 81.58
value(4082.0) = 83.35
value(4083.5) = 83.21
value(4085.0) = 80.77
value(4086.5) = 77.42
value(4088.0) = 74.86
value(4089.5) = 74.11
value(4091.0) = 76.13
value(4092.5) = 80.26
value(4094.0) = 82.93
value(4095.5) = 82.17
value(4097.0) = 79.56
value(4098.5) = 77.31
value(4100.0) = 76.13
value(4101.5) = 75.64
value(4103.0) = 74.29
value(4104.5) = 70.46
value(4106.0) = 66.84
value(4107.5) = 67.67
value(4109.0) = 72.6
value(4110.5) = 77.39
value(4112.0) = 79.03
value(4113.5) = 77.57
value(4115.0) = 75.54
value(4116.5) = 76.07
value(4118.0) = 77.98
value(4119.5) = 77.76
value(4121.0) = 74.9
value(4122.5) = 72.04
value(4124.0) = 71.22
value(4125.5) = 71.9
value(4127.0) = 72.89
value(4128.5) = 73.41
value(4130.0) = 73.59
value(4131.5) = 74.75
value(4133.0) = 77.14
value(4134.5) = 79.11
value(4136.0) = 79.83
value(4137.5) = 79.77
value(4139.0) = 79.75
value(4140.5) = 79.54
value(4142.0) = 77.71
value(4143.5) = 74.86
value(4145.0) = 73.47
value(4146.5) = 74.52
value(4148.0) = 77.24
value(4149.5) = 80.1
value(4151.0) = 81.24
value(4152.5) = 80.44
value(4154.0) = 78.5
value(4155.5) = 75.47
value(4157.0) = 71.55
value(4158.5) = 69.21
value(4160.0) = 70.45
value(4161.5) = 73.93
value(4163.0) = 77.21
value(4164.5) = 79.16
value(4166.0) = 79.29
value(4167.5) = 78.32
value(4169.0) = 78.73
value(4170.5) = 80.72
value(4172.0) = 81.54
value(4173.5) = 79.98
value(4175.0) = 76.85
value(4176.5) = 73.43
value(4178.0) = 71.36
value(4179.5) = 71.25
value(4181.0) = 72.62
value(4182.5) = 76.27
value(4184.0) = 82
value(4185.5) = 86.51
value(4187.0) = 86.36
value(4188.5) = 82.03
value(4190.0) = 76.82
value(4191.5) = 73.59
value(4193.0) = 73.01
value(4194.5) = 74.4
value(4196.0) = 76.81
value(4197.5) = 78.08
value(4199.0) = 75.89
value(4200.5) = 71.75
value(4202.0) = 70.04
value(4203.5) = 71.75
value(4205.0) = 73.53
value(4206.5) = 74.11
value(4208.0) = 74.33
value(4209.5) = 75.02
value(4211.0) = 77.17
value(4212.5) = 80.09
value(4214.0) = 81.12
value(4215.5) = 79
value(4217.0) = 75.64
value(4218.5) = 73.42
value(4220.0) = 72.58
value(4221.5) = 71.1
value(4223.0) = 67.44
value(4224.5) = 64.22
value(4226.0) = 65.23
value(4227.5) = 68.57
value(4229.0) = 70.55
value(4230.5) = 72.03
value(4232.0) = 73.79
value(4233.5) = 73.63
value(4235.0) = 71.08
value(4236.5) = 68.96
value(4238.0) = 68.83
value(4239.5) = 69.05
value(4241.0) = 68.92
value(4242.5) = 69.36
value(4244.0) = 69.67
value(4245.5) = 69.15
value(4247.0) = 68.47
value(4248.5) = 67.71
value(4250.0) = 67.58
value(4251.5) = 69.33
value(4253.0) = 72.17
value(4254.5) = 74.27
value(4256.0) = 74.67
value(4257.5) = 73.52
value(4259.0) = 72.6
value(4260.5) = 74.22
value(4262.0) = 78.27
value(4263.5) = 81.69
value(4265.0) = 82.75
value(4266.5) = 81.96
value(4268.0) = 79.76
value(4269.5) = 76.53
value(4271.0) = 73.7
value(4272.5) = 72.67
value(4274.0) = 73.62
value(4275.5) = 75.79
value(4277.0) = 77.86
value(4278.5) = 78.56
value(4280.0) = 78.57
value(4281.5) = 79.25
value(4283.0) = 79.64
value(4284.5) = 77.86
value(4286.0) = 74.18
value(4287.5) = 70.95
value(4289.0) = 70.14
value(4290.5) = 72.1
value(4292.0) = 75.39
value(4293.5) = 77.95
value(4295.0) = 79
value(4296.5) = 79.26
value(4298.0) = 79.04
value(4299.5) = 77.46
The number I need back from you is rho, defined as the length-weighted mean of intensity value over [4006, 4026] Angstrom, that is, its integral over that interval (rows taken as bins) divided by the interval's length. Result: 83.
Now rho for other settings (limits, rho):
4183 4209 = 77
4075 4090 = 80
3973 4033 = 83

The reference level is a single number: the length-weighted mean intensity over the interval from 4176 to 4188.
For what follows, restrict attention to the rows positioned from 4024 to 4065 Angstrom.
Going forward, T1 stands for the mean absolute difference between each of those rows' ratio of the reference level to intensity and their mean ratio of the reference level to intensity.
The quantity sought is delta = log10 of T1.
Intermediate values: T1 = 0.022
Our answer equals -1.66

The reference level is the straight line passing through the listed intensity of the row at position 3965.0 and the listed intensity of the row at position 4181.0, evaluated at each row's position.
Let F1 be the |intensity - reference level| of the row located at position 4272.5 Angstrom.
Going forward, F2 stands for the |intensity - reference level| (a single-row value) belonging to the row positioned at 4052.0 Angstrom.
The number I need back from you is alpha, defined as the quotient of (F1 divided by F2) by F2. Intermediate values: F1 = 1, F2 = 10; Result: 0.01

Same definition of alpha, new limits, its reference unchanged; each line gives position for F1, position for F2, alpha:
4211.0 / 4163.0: 0.26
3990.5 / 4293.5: 0.17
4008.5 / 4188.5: 0.12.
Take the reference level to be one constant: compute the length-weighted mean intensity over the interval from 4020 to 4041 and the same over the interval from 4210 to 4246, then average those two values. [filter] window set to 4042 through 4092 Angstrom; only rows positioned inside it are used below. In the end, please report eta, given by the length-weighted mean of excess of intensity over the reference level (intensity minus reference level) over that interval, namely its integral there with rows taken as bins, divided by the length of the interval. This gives 3.8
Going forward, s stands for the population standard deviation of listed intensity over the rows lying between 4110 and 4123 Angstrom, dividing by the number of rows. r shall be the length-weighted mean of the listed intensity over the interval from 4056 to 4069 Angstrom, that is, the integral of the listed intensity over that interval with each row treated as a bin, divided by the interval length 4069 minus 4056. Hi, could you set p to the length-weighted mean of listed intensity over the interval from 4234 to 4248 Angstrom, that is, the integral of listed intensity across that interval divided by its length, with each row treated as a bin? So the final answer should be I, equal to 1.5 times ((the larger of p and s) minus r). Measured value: -23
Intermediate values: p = 69.3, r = 85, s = 2.0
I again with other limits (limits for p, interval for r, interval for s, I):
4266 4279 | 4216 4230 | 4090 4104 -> 10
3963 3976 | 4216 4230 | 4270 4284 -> 18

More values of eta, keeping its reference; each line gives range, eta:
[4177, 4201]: -2.4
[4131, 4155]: -1.2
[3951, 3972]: 0.8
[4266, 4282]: -2.2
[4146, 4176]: -2.0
